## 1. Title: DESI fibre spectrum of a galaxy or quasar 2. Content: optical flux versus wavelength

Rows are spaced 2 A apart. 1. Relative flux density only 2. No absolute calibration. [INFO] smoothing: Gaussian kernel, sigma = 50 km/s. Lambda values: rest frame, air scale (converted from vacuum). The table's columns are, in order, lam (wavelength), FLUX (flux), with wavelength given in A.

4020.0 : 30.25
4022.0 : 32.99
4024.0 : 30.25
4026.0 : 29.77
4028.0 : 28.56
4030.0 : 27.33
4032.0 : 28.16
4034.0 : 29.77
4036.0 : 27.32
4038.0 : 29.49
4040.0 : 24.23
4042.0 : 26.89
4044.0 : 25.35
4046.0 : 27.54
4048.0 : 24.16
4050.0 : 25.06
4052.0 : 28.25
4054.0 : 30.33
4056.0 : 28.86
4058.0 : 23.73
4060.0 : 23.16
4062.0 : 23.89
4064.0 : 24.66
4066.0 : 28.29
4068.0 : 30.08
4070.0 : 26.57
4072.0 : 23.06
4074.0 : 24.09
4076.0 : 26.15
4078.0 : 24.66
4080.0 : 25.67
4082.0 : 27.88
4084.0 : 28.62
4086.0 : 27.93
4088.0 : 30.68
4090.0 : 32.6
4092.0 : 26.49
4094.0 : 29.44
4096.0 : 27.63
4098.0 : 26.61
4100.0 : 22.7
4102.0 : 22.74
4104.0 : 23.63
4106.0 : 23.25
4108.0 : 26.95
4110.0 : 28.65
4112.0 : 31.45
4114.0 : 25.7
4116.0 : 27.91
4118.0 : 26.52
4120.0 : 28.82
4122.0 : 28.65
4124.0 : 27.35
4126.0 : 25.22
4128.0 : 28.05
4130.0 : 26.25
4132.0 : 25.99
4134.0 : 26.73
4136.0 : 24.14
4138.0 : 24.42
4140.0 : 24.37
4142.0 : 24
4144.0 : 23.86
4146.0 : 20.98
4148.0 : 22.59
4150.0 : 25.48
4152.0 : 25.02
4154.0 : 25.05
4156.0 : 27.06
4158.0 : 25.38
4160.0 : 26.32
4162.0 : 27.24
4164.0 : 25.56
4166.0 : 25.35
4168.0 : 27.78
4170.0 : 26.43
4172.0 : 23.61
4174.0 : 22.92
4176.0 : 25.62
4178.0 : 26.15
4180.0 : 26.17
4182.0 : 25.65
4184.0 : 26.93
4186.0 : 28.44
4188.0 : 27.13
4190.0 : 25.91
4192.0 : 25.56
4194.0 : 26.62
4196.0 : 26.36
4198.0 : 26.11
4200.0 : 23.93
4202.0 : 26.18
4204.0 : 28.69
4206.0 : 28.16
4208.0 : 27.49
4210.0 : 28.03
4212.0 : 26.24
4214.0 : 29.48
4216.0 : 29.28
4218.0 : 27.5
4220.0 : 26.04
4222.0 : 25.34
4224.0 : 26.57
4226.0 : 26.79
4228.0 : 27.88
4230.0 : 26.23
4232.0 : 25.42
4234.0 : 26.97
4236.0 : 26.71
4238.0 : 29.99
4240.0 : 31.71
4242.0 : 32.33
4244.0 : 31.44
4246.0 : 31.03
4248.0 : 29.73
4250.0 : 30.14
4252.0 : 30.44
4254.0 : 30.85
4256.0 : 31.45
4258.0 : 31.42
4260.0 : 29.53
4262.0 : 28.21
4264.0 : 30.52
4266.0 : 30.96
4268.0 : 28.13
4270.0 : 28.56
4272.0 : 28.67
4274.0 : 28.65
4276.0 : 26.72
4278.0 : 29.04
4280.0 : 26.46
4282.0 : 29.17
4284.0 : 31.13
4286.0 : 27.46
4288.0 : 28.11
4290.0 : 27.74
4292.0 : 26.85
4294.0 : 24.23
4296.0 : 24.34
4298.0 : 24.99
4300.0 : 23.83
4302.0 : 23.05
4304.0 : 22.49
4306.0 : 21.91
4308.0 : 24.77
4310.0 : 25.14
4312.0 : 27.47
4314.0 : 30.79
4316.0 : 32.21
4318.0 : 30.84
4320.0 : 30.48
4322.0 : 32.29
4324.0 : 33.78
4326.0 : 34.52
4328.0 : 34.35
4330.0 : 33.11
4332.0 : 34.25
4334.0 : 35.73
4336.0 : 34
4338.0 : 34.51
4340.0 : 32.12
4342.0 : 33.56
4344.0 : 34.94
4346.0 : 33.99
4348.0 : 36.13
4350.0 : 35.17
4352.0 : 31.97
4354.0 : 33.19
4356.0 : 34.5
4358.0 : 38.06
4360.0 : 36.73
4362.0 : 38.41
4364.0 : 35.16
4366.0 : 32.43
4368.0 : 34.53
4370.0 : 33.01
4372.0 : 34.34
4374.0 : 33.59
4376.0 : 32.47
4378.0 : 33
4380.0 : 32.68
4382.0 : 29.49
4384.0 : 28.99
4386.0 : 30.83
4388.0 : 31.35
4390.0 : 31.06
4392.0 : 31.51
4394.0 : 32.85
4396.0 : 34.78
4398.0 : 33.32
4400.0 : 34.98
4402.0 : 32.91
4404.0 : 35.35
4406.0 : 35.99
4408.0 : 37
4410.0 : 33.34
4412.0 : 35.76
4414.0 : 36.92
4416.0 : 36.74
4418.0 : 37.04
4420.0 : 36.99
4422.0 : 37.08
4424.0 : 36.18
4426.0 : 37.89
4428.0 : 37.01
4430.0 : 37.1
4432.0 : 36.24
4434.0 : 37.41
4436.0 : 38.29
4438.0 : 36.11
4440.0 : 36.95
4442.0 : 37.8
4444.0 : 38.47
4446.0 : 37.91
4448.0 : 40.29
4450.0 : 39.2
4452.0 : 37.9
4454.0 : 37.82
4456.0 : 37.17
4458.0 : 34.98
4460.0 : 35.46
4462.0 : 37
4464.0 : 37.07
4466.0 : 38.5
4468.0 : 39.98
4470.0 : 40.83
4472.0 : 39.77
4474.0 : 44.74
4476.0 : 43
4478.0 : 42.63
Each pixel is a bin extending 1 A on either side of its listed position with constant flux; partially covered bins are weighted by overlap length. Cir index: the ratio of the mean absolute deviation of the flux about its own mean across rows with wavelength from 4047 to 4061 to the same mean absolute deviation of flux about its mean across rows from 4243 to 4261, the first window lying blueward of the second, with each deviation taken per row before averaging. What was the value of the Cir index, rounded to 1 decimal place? 4.0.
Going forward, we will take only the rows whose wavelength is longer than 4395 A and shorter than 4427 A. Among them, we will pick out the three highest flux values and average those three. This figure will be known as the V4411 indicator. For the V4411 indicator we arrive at 37.3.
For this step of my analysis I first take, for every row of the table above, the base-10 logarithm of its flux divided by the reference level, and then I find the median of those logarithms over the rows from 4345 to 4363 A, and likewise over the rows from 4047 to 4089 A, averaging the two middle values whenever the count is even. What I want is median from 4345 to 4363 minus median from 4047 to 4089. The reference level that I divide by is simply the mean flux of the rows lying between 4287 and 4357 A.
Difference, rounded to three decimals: 0.129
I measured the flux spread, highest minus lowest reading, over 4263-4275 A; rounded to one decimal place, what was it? 2.8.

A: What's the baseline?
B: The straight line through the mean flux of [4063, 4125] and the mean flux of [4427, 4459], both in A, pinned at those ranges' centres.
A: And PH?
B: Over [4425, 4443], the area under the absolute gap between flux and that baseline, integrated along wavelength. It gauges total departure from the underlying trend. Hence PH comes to 10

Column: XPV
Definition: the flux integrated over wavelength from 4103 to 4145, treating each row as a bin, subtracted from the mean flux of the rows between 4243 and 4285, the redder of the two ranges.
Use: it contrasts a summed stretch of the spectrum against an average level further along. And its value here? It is -1074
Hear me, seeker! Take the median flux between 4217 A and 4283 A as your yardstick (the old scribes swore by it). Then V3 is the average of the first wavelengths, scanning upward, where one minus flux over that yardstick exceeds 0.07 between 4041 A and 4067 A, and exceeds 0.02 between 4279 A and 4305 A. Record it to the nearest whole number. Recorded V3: 4162 A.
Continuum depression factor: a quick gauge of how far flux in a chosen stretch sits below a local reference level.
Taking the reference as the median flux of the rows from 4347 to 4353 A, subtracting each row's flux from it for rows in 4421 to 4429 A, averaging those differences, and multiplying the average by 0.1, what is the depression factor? -0.2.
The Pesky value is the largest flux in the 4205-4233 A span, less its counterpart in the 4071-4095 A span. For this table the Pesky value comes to -3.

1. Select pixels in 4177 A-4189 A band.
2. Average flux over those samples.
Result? 27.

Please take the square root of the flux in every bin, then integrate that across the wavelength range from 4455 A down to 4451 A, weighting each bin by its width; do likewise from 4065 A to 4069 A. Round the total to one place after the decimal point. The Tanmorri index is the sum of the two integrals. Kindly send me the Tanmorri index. 46.2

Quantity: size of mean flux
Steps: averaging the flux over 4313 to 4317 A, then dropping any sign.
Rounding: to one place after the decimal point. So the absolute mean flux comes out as 31.5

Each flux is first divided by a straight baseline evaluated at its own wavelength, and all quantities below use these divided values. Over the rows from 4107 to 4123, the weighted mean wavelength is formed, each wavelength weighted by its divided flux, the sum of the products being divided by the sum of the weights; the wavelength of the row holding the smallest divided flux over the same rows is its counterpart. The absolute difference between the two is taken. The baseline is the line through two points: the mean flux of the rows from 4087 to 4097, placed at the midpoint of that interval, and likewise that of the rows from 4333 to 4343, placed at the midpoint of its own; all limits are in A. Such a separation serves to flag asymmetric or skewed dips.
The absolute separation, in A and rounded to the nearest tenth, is 1.0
